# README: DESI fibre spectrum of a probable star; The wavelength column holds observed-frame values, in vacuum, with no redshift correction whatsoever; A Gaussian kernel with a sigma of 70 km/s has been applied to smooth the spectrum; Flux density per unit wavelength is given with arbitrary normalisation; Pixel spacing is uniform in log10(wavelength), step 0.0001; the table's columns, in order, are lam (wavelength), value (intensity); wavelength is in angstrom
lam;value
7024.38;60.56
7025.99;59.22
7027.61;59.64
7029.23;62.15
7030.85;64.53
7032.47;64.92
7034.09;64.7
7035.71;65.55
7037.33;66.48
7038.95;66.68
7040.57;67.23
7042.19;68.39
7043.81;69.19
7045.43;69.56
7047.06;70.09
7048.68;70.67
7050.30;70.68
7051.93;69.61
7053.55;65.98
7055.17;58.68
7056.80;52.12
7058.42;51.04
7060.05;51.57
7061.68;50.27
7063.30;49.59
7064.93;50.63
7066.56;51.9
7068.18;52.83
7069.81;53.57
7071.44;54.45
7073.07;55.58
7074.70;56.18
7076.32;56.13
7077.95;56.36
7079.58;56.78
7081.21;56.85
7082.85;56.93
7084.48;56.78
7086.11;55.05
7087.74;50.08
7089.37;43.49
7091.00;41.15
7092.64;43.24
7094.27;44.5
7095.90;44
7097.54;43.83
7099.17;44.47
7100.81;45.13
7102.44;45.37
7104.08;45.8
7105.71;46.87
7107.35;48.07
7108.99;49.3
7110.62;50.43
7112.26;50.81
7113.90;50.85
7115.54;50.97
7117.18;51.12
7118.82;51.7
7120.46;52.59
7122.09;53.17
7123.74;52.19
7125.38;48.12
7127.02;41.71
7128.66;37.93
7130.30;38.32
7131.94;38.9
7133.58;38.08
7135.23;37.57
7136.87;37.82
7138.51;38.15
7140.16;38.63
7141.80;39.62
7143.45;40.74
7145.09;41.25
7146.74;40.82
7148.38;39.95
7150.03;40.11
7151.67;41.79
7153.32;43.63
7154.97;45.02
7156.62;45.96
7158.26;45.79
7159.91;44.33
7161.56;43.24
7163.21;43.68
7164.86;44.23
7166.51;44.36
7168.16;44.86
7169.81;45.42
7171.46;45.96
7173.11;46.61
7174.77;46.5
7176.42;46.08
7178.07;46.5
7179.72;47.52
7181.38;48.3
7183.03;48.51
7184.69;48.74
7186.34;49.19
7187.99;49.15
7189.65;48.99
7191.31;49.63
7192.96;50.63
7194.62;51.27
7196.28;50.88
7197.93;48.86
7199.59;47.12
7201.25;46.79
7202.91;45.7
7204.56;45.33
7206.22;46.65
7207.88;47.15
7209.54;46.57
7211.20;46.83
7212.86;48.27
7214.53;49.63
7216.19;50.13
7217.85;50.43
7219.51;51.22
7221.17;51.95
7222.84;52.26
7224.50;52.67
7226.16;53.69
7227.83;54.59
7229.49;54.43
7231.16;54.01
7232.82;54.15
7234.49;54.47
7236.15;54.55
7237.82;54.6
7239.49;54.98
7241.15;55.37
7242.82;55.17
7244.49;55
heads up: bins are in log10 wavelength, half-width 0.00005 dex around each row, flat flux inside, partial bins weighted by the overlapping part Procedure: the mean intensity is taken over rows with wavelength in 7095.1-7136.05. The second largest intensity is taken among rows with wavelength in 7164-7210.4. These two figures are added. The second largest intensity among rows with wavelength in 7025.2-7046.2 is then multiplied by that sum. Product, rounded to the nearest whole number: 6723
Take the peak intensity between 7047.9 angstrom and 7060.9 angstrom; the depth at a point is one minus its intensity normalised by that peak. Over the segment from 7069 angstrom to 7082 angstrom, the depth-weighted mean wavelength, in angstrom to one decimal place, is 7075.3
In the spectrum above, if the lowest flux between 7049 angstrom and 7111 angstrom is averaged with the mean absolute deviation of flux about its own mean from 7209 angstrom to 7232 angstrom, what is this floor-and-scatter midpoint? 22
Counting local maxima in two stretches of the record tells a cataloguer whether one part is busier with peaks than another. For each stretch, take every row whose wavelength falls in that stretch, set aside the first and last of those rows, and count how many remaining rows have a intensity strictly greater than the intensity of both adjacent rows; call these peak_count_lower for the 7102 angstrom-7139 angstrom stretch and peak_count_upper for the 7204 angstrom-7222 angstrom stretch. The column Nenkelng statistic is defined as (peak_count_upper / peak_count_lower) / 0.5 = 1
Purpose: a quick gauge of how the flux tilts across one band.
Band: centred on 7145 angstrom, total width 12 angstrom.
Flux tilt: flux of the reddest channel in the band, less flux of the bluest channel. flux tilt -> 1.5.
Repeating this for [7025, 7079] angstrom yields -2.9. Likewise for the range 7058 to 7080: 5.7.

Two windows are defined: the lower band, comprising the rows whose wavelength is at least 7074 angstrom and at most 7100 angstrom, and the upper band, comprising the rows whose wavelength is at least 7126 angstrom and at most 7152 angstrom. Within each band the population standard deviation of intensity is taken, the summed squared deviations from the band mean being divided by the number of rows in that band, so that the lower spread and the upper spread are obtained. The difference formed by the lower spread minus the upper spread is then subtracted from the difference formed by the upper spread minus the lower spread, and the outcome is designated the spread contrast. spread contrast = -9.7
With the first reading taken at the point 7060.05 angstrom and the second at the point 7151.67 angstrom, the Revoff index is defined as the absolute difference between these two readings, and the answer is 10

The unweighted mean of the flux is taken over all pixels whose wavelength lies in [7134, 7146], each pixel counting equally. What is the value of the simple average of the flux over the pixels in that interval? 39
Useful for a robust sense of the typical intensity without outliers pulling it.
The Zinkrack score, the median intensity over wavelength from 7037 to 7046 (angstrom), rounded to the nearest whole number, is 68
